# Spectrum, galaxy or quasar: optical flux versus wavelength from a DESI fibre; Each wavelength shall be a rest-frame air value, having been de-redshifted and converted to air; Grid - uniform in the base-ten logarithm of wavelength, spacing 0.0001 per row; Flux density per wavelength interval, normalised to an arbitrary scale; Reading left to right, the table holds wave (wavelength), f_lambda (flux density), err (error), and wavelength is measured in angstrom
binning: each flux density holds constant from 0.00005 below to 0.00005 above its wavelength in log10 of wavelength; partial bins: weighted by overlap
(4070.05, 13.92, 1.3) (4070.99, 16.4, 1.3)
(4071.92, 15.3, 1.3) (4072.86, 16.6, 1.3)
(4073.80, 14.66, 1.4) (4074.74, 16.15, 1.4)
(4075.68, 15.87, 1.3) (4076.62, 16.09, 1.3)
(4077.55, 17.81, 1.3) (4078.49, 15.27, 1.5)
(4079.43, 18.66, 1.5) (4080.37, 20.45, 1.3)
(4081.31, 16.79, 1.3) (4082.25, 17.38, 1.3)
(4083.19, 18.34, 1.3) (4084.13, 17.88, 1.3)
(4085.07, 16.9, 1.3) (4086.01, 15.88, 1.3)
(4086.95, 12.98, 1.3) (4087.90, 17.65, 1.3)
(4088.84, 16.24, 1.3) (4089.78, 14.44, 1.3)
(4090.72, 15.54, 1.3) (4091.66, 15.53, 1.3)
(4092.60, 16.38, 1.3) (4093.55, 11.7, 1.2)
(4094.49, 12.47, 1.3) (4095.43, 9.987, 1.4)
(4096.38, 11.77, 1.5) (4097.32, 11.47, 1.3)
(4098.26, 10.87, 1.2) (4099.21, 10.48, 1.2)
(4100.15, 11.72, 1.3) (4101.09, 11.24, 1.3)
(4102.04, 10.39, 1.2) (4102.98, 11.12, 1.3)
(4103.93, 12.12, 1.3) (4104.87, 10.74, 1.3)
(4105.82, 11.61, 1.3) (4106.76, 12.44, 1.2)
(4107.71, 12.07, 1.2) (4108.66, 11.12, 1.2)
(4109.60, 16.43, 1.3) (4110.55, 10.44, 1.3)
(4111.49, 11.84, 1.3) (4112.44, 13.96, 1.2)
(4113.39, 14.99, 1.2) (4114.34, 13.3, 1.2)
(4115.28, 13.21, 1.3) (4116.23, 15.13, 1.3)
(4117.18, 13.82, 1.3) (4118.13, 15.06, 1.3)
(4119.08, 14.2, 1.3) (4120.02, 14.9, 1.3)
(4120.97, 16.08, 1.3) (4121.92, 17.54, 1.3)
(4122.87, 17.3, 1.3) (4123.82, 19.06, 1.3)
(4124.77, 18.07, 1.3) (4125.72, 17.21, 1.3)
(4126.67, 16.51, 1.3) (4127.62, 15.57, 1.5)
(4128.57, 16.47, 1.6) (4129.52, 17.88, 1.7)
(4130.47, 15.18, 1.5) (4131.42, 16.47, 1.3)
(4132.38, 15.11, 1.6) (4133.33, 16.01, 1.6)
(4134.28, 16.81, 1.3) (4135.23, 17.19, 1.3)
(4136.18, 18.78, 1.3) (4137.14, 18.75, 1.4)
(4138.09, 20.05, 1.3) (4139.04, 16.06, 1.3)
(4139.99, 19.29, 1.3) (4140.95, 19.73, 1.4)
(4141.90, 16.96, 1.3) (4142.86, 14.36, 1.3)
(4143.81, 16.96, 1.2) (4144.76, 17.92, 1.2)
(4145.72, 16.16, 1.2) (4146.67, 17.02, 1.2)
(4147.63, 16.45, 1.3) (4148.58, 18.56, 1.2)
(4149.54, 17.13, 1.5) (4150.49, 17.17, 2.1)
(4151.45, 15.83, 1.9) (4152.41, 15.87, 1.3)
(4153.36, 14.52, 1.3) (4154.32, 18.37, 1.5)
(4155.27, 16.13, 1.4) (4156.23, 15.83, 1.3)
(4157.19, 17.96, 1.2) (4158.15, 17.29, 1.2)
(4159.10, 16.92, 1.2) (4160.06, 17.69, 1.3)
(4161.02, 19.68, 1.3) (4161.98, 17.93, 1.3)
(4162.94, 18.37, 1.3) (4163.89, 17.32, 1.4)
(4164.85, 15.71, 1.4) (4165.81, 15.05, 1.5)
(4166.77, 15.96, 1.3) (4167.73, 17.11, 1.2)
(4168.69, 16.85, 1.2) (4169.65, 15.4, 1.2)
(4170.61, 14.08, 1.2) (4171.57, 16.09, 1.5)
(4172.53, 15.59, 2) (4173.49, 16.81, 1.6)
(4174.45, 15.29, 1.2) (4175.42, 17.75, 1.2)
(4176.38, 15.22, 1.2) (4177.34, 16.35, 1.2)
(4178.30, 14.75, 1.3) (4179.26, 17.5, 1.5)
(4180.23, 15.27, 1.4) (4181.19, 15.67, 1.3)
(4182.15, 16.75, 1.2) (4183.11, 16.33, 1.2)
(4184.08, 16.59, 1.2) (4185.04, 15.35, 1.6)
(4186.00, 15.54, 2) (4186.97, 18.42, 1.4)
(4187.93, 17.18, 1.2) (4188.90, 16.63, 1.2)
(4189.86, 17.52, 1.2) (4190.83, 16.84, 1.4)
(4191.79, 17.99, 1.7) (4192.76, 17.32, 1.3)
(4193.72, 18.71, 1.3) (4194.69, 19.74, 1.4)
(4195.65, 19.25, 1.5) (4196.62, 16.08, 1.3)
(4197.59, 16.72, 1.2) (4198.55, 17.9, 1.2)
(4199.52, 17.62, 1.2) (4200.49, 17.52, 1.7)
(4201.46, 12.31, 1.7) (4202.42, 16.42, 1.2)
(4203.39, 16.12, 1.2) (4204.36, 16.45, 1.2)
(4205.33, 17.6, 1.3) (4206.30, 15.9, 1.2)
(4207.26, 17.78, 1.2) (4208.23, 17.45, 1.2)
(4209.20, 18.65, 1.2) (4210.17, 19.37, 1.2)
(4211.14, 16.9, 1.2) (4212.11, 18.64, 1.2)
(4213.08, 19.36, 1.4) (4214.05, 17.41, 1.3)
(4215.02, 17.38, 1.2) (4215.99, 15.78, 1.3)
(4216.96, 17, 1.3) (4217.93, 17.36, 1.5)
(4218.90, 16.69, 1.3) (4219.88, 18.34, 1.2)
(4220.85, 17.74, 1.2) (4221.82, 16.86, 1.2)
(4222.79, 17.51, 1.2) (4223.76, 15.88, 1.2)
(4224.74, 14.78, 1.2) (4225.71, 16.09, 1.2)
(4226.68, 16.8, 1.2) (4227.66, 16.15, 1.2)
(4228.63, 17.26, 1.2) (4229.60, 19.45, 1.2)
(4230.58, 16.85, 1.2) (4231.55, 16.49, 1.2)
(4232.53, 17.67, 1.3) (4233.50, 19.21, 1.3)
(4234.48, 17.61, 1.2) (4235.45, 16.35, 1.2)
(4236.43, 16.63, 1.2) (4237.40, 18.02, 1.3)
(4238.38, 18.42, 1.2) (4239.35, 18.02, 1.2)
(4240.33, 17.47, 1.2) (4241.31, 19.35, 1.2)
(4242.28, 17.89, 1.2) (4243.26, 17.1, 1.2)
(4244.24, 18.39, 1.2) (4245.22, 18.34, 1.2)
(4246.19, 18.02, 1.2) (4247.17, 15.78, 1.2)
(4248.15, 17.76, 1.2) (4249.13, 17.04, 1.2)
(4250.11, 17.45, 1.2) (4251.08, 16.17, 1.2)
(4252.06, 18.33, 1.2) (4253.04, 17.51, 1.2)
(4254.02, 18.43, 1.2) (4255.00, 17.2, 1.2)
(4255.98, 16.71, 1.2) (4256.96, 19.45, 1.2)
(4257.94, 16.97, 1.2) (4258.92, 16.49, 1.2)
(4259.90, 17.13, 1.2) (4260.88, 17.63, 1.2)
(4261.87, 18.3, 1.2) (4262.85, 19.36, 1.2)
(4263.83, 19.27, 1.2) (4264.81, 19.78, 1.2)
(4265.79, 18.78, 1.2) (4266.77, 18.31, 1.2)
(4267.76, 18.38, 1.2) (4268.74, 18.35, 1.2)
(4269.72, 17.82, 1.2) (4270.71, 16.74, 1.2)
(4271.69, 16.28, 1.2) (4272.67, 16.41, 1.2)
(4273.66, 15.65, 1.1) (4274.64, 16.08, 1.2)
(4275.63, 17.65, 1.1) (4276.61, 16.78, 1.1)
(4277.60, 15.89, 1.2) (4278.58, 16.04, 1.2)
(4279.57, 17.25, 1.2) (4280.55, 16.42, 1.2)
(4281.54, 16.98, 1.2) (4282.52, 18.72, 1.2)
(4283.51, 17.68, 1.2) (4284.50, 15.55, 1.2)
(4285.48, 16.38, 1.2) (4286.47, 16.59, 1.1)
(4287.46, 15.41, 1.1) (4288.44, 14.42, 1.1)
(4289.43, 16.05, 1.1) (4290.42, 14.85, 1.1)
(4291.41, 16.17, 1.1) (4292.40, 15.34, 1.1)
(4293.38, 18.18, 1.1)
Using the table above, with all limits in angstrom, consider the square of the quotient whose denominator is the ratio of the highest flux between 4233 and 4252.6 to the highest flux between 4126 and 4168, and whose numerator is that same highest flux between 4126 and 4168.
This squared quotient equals 432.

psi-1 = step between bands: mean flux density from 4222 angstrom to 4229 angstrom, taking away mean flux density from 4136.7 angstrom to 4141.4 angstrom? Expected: -2.4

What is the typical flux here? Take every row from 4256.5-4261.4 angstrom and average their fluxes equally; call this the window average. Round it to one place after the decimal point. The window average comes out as 17.5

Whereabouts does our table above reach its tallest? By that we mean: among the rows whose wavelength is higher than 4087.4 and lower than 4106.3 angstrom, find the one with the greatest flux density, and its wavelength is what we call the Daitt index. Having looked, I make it 4087.90 angstrom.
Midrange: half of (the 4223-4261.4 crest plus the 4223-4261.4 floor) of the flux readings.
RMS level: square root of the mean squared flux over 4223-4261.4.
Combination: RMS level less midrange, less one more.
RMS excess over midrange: -0.69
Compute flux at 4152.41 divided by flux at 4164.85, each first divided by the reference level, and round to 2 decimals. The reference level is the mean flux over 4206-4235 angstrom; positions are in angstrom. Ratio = 1.01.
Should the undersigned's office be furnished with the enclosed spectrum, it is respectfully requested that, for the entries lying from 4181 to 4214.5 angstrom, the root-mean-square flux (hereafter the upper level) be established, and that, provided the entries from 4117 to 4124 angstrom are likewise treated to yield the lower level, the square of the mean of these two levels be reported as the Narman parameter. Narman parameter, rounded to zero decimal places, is 278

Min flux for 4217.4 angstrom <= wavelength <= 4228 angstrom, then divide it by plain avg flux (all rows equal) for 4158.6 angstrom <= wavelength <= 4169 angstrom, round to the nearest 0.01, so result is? 0.86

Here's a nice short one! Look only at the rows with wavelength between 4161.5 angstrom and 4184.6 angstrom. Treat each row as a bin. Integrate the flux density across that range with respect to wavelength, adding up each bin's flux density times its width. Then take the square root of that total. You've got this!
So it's 19.4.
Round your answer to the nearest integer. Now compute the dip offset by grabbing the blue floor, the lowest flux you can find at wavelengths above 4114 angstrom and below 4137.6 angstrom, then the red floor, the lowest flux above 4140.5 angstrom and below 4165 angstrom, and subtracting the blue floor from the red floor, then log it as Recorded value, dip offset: 1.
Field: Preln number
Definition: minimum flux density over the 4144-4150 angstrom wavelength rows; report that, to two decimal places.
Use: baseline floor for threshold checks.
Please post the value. 16.16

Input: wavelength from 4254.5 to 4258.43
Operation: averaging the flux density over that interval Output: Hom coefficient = 17.6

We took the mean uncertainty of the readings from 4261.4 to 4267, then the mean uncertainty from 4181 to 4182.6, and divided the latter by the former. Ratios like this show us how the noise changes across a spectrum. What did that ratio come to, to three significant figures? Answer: 1.04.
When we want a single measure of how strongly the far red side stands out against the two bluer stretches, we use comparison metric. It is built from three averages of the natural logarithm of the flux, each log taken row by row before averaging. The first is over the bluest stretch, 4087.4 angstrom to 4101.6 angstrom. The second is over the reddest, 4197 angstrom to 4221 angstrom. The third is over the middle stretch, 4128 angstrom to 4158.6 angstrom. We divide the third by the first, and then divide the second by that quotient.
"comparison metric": 2.57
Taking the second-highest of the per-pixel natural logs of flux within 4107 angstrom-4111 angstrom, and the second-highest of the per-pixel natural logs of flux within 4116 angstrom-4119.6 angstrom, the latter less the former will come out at 0.22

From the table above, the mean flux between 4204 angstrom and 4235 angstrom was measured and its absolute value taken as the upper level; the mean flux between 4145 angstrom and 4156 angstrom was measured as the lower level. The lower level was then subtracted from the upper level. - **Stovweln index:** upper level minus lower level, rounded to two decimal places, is 0.67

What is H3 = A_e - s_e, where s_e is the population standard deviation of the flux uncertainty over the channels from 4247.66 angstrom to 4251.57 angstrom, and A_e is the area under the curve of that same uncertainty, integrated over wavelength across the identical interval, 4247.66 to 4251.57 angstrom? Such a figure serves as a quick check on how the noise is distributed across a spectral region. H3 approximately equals 4.70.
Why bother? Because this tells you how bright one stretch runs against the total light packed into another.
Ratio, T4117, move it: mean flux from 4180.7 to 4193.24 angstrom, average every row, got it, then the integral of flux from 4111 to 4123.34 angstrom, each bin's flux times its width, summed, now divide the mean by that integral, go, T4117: 0.092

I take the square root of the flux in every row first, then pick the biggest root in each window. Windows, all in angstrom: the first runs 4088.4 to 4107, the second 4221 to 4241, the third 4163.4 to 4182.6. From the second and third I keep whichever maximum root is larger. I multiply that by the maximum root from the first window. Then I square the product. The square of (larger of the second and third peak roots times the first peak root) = 319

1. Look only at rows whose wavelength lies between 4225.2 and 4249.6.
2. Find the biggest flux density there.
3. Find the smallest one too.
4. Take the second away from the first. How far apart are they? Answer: 4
